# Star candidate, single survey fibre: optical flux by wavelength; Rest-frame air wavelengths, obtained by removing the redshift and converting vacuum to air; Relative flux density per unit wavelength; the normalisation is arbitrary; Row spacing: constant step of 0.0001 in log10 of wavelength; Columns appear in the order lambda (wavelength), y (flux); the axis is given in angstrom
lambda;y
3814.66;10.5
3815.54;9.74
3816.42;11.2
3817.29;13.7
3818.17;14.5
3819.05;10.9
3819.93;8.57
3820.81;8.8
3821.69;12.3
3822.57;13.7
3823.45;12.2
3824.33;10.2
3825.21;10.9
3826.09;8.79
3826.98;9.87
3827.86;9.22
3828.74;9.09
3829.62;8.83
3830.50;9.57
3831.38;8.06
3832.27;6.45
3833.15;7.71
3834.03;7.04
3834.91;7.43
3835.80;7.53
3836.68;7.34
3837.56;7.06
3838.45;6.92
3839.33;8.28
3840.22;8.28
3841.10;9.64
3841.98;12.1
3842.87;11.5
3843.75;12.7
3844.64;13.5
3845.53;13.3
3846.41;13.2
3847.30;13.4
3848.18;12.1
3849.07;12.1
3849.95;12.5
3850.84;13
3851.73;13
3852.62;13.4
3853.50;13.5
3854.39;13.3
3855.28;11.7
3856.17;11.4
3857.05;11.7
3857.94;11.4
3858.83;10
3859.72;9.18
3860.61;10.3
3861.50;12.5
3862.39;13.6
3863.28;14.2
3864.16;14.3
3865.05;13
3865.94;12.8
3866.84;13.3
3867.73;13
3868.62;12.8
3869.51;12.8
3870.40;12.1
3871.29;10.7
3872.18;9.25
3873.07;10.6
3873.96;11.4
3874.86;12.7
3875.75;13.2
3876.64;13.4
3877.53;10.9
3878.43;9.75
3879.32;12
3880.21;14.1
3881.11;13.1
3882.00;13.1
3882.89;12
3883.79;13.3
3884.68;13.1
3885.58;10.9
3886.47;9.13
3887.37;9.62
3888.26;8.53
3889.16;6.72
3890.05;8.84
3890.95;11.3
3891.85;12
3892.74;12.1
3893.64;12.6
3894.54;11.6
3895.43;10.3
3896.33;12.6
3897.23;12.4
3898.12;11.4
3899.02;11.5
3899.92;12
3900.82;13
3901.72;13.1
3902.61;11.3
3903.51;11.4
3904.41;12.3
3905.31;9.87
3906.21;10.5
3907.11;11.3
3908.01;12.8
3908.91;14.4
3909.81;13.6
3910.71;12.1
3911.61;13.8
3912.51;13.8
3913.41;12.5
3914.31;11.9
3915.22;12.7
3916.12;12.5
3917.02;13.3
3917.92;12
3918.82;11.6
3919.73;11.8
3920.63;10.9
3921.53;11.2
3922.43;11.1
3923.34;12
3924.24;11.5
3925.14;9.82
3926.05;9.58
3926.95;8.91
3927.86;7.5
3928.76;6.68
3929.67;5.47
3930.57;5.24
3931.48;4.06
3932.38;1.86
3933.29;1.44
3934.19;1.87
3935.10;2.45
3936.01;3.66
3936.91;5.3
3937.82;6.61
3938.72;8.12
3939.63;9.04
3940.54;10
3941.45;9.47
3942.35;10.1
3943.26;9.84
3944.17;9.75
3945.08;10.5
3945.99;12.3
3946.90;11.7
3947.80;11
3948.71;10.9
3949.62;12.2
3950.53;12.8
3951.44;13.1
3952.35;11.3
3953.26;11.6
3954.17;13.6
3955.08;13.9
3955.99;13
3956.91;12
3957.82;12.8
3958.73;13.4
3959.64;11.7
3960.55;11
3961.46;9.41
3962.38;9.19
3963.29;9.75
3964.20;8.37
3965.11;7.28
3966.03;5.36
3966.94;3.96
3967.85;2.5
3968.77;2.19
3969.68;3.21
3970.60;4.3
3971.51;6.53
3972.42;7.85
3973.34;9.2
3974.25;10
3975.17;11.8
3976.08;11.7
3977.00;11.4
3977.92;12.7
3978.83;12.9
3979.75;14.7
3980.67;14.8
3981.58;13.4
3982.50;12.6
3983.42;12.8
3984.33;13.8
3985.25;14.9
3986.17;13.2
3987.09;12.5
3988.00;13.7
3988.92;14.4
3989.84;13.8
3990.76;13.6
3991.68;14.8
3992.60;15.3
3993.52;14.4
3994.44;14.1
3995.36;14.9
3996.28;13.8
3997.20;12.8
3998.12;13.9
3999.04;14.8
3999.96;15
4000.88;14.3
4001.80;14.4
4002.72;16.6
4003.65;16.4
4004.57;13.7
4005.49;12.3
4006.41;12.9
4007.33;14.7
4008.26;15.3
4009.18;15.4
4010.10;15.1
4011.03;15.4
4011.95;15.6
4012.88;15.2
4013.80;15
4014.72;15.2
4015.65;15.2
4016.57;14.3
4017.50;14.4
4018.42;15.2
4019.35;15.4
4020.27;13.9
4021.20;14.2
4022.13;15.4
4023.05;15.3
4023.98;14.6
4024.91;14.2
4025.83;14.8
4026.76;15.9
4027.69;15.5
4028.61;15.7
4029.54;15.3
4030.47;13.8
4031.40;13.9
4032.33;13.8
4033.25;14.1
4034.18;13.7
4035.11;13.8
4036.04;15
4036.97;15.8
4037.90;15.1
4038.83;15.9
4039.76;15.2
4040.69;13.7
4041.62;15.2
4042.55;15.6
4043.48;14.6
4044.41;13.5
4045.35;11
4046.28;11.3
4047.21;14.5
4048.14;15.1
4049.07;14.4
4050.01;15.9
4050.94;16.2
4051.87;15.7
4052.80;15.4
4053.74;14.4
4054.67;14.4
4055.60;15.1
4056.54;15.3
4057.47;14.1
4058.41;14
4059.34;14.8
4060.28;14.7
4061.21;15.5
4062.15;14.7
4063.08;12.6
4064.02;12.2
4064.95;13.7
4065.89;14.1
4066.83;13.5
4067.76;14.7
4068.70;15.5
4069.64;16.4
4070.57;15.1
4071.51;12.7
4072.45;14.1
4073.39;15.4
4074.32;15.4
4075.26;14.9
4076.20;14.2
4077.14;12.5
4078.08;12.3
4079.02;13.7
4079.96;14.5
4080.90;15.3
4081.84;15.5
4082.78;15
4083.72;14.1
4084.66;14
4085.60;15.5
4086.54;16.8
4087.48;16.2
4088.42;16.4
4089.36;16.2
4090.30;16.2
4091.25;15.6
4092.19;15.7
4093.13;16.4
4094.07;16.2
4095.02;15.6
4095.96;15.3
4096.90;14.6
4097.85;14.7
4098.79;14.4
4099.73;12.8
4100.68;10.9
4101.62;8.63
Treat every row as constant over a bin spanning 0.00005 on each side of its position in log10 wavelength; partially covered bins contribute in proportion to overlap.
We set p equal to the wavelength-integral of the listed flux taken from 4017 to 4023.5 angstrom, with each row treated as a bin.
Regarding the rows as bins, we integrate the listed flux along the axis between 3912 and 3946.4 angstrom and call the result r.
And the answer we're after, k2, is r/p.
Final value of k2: 3.2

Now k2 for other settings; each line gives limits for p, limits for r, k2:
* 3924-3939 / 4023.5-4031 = 1.3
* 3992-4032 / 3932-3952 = 0.3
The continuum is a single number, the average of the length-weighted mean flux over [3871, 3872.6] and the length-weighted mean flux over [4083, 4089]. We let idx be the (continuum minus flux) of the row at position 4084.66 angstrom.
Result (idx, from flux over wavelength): -1.3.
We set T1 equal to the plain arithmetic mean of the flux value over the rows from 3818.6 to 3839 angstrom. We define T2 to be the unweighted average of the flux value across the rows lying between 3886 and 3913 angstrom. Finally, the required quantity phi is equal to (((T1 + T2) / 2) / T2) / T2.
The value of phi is 0.077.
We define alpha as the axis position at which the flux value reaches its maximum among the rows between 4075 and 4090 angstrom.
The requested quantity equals 4086.54 angstrom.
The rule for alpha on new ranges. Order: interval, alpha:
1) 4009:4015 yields 4011.95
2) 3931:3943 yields 3942.35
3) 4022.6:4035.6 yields 4026.76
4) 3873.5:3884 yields 3880.21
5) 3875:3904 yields 3880.21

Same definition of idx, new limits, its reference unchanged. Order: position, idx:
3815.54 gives 3.0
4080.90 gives -2.6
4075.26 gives -2.2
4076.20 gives -1.5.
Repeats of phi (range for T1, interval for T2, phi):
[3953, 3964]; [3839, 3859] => 0.083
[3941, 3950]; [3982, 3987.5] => 0.068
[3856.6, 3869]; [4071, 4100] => 0.061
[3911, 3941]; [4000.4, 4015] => 0.054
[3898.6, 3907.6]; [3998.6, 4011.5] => 0.061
